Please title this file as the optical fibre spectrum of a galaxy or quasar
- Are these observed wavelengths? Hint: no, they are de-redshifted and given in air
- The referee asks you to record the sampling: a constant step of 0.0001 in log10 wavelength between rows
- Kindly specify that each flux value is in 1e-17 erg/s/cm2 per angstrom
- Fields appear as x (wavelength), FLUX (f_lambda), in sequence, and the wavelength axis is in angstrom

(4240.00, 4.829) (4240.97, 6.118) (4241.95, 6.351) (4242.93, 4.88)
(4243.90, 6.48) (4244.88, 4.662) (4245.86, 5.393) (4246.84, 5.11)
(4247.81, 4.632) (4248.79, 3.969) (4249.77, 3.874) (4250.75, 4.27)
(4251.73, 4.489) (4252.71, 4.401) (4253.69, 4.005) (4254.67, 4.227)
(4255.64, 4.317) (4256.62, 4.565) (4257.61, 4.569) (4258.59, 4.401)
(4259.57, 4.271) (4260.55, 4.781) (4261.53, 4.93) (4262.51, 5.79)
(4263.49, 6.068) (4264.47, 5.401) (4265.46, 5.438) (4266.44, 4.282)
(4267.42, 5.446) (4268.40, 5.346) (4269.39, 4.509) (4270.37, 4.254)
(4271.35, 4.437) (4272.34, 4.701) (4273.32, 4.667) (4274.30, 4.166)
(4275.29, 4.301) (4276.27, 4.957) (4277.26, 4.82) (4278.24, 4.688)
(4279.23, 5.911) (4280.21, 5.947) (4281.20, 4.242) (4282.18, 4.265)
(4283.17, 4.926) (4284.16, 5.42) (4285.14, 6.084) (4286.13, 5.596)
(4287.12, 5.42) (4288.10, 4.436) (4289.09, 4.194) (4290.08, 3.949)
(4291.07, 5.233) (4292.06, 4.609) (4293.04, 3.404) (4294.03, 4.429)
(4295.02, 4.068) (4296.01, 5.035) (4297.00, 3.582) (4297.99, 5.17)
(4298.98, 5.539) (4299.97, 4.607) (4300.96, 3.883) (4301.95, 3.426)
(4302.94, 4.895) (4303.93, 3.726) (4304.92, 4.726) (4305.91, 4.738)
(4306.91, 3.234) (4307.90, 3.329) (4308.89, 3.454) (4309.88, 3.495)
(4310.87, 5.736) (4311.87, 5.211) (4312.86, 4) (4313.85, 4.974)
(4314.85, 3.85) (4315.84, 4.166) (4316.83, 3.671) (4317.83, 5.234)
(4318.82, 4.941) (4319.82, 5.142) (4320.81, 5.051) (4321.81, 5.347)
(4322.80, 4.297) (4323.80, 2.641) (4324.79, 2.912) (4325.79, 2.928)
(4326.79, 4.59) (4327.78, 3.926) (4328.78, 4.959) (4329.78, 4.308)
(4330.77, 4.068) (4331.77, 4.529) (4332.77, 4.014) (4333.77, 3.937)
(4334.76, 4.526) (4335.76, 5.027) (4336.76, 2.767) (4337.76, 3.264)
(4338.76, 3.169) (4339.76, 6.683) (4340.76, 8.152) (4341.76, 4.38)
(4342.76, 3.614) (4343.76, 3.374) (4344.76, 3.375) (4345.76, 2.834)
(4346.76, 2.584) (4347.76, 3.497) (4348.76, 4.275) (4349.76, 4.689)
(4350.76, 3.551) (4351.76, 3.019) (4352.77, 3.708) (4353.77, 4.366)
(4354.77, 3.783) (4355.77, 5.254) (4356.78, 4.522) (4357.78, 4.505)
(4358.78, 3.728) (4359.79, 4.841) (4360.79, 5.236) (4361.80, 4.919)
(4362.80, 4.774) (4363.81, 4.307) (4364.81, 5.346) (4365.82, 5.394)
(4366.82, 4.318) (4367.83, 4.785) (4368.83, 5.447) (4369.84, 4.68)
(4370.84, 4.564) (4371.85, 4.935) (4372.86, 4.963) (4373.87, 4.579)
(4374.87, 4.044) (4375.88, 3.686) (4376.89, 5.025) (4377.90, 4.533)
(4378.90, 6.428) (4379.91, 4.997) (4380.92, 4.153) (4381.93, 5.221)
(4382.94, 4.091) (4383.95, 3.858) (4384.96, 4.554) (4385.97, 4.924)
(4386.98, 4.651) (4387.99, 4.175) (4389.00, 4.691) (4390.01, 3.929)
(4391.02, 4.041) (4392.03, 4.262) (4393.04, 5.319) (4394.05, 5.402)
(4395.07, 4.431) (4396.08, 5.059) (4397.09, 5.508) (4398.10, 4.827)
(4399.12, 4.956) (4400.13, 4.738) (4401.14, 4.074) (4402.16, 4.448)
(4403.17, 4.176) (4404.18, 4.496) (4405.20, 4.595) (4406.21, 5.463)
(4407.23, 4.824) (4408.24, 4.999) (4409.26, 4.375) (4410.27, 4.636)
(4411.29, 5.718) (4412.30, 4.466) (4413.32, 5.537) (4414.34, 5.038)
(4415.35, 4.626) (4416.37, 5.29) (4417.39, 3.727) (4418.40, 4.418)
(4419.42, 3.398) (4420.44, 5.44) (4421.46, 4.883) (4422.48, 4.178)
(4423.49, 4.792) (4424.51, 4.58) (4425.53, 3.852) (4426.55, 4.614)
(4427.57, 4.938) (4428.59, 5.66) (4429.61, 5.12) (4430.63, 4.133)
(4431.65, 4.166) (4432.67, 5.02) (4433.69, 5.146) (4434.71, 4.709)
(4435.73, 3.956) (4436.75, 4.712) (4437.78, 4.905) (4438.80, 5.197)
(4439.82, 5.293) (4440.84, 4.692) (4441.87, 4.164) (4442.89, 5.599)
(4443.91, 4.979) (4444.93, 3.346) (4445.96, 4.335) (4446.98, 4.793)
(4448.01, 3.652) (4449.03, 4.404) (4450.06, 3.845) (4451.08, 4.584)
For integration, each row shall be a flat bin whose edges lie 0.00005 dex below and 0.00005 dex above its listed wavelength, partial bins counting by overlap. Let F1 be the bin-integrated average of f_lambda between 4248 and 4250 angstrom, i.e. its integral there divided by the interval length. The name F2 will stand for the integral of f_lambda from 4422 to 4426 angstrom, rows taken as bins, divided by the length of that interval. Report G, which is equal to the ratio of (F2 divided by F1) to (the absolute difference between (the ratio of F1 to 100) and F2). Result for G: 0.251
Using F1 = 4.0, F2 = 4.4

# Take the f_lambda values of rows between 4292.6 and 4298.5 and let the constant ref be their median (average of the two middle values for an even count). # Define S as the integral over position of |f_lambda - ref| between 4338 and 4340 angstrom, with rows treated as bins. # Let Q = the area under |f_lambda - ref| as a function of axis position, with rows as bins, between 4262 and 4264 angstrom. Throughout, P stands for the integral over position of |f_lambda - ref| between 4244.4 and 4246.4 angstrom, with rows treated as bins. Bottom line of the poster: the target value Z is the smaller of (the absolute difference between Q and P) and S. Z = 1.8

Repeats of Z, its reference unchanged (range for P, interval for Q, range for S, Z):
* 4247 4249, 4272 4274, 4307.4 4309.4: 0.0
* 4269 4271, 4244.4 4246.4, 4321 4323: 1.3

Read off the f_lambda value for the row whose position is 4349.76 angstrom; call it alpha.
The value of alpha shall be 4.689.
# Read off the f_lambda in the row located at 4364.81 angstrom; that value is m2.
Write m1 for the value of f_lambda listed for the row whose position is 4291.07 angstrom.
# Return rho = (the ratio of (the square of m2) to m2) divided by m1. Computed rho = 1.02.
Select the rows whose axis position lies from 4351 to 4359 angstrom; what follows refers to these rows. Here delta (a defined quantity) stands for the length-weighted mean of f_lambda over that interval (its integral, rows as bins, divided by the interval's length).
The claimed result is 4.11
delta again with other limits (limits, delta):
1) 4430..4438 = 4.59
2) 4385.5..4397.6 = 4.70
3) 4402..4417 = 4.85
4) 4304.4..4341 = 4.32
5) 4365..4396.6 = 4.69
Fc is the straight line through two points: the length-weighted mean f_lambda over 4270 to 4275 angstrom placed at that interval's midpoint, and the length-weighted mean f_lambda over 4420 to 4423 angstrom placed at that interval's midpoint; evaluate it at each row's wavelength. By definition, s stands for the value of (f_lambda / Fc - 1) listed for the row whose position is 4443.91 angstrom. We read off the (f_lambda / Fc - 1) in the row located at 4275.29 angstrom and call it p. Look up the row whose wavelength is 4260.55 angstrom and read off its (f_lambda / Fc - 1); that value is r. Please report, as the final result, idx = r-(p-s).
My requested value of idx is 0.14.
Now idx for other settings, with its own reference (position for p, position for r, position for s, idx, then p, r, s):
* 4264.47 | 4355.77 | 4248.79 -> -0.19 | 0.22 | 0.13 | -0.09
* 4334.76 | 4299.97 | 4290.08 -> -0.08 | -0.02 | 0.02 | -0.12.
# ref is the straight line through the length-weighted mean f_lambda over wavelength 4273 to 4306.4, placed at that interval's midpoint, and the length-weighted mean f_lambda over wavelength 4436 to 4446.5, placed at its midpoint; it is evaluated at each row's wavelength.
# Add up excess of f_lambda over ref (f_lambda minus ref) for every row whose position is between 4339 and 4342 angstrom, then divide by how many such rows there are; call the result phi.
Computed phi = 1.7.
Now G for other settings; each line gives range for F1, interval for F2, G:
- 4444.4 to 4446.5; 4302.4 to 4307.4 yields 0.261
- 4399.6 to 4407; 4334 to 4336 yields 0.220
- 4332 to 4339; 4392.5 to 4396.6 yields 0.261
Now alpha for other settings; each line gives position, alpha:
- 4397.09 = 5.508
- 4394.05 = 5.402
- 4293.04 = 3.404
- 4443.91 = 4.979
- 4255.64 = 4.317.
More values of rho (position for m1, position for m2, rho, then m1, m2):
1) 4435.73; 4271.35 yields 1.12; 3.956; 4.437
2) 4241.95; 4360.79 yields 0.82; 6.351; 5.236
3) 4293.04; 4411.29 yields 1.68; 3.404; 5.718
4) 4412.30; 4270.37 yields 0.95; 4.466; 4.254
